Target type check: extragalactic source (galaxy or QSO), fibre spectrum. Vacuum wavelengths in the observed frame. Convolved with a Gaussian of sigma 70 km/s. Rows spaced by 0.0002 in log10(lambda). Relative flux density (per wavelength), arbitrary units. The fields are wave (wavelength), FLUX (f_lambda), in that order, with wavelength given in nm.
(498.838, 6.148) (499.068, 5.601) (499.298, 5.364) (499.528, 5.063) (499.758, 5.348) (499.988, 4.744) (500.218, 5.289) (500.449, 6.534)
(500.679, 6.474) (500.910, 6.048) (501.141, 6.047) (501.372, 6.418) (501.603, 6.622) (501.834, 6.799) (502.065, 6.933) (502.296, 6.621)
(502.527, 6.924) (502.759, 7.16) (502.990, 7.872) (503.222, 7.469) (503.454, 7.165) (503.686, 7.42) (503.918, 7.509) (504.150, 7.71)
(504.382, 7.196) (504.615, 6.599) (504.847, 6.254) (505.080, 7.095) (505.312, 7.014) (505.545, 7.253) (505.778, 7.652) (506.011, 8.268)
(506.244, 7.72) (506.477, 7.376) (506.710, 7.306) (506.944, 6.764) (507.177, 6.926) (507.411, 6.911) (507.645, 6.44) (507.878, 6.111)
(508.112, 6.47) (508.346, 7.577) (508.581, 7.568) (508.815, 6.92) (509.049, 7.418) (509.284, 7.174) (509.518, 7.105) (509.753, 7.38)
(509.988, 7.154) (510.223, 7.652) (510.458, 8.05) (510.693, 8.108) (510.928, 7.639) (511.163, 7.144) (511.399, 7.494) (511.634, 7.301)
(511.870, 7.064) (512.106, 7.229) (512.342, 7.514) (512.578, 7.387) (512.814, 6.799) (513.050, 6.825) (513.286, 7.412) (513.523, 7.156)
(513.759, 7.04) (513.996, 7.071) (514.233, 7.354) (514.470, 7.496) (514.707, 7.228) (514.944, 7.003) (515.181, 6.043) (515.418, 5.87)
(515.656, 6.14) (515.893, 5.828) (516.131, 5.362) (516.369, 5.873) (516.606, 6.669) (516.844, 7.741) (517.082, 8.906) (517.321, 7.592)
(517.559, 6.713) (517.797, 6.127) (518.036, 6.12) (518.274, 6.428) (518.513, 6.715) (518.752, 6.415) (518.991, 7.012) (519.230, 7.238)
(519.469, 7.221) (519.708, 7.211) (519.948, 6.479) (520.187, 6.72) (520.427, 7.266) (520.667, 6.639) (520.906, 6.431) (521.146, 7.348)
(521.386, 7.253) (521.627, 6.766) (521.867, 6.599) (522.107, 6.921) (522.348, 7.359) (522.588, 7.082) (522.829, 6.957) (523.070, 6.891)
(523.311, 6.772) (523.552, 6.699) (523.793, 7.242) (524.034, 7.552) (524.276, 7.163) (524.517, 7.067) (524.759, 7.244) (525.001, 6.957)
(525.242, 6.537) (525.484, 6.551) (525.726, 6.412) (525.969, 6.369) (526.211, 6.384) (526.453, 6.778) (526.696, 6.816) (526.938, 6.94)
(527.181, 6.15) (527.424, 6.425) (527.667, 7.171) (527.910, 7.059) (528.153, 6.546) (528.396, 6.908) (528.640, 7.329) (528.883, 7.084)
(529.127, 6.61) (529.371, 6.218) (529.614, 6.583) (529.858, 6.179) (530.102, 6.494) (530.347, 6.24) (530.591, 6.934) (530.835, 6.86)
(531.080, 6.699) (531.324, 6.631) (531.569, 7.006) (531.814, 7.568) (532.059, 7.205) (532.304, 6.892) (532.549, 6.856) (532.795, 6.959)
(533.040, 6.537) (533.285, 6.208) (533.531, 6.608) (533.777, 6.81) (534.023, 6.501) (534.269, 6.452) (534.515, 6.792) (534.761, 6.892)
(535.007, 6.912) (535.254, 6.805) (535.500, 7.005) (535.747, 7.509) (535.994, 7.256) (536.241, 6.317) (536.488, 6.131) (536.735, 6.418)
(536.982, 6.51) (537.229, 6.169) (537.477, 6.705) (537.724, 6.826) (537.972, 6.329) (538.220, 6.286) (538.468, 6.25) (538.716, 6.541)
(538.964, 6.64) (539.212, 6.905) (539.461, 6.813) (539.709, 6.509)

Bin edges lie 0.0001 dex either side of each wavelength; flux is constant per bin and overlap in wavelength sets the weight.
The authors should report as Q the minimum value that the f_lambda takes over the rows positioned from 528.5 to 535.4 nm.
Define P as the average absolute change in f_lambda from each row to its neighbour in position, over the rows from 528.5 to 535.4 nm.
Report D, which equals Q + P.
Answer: 6.46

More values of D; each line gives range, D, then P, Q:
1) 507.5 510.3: 6.50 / 0.39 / 6.111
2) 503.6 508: 6.47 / 0.36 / 6.111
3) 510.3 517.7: 5.79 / 0.43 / 5.362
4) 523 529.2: 6.43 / 0.28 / 6.15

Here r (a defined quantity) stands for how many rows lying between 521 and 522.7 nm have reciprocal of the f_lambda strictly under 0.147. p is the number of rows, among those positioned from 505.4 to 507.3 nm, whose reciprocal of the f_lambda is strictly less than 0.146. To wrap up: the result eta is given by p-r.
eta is 2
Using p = 7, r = 5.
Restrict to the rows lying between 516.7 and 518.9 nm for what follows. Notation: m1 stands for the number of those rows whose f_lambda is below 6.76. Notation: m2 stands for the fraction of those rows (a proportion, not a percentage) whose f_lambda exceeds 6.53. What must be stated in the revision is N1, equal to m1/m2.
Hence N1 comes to 11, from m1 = 6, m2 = 0.56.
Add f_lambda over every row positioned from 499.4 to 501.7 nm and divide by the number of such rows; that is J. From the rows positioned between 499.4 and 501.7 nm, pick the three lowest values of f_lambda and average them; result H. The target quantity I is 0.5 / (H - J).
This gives -0.6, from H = 5.03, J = 5.86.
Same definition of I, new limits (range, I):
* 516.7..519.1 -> -0.7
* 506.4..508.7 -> -0.8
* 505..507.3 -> -1.1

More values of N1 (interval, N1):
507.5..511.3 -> 4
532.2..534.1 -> 5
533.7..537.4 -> 13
